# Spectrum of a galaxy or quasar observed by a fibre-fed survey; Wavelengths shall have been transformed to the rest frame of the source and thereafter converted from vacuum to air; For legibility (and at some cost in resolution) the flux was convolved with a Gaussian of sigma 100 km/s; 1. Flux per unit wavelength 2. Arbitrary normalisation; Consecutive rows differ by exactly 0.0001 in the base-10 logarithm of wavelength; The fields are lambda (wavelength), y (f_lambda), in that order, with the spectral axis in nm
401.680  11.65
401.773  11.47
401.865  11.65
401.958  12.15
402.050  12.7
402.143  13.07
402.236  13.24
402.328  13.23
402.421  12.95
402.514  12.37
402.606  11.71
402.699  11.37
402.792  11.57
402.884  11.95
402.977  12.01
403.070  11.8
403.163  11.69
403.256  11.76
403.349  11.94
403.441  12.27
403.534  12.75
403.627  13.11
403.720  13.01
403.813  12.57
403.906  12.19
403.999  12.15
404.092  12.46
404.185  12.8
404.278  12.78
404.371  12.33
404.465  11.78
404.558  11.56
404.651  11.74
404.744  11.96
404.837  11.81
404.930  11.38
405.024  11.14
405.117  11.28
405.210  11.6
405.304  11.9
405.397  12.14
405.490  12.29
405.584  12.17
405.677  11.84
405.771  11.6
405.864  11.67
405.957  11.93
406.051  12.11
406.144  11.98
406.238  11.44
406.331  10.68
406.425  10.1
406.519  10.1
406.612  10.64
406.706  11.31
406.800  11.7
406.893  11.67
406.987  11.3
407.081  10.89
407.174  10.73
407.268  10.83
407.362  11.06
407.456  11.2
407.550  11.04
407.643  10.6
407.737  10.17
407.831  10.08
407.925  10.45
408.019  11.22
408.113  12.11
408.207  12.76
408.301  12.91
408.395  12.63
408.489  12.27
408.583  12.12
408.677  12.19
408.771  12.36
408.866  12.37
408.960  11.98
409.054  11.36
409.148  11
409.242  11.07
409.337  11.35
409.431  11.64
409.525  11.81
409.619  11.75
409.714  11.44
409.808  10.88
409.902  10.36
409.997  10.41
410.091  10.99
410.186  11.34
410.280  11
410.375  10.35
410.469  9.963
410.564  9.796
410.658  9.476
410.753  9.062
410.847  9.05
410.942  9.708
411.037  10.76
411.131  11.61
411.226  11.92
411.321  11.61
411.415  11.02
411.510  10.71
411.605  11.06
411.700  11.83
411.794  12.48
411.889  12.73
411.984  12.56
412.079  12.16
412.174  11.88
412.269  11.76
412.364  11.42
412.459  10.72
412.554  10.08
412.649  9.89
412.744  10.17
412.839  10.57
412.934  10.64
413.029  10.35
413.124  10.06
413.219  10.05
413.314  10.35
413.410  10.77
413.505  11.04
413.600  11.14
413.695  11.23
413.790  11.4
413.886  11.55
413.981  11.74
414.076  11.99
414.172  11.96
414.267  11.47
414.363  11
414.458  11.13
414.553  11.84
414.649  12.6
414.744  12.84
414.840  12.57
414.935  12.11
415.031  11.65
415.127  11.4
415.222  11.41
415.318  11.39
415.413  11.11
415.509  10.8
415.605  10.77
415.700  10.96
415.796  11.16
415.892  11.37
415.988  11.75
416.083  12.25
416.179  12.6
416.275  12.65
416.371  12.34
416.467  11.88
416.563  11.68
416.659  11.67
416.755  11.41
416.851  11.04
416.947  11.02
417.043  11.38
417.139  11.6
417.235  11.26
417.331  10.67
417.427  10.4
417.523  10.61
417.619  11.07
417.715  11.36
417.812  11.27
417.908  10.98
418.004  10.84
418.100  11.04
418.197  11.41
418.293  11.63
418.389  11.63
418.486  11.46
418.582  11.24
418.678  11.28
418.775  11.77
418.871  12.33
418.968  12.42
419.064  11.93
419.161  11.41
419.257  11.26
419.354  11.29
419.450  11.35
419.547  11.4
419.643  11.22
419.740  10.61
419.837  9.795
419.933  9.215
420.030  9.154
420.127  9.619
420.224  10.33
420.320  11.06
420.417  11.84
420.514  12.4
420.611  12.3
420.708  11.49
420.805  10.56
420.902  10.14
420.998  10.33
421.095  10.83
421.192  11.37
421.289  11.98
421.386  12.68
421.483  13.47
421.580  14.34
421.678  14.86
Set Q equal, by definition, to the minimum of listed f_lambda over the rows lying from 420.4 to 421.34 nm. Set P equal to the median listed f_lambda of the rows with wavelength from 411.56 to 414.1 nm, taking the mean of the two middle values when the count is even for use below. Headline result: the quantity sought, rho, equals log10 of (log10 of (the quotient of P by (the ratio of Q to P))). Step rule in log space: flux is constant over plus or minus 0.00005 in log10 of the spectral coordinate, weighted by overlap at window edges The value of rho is 0.037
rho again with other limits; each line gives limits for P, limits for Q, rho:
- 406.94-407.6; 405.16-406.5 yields 0.034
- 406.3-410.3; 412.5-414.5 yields 0.043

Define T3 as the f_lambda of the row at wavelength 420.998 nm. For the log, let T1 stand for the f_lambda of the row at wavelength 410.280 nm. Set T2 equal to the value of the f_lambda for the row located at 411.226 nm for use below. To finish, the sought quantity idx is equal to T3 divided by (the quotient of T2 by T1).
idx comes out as 9.5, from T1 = 11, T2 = 11.92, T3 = 10.33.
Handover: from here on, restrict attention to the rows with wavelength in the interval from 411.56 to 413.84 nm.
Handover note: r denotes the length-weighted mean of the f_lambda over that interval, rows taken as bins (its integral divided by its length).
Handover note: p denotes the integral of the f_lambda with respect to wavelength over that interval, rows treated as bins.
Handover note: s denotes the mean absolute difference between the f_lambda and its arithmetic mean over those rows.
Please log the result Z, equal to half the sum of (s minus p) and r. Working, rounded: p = 25.3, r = 11.1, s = 0.71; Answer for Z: -6.75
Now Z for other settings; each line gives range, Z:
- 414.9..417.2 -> -7.30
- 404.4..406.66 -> -7.04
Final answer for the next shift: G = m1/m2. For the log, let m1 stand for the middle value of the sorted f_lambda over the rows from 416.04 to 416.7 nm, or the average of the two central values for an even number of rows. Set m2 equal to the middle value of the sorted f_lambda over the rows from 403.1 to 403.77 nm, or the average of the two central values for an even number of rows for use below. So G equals 1.00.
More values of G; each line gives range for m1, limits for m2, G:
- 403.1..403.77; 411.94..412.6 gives 1.04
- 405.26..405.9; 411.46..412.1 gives 0.98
